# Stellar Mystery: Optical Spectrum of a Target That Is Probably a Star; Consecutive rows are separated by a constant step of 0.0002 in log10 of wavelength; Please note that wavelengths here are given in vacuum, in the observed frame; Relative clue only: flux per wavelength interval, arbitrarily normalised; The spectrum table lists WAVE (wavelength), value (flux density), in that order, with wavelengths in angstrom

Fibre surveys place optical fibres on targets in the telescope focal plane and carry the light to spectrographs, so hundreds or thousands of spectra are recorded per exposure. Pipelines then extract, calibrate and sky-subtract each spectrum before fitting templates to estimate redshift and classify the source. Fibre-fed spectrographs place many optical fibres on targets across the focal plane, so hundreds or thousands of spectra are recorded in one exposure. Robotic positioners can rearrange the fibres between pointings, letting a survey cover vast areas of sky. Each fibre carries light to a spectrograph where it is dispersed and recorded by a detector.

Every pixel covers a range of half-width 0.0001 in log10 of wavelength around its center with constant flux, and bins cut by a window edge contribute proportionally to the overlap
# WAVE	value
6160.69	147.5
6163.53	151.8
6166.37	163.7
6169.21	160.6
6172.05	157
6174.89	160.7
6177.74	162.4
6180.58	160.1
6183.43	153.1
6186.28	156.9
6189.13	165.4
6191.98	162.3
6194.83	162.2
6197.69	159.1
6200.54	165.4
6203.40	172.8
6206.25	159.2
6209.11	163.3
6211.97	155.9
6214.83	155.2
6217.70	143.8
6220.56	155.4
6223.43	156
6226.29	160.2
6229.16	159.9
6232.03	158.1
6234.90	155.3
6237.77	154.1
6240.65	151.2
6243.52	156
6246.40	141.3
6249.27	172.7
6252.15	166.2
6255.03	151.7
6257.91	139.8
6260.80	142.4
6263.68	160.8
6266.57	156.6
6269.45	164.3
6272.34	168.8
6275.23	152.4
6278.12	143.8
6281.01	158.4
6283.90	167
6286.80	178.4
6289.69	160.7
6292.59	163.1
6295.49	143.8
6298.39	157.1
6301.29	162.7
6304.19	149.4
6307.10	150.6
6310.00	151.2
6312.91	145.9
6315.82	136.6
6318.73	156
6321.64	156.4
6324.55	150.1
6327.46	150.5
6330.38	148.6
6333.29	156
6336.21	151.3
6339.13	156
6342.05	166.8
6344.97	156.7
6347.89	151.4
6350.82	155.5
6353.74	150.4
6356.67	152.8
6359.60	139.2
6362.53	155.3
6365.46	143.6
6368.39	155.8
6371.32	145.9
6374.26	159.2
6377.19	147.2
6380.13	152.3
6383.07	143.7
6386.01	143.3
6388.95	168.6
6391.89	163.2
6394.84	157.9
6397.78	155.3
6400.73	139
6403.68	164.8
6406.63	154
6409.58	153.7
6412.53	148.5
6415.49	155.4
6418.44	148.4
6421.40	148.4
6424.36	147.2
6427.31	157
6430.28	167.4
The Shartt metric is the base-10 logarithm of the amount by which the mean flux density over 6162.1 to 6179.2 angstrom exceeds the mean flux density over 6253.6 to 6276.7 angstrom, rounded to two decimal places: 0.68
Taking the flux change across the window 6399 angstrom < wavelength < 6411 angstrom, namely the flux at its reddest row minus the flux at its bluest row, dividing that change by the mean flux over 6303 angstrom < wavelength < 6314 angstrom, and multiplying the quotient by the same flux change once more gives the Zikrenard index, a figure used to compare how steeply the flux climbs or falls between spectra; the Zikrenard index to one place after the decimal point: 1.4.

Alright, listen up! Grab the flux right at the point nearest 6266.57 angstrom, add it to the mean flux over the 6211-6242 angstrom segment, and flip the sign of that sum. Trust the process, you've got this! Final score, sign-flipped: -312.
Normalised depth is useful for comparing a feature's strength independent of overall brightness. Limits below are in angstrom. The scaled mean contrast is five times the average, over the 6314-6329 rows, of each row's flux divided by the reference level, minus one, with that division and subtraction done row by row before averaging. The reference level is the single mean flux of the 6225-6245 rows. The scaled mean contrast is -0.21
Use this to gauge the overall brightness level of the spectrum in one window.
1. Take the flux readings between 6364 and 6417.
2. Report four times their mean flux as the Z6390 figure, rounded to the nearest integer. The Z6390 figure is 611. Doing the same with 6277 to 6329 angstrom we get 618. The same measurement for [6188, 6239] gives 636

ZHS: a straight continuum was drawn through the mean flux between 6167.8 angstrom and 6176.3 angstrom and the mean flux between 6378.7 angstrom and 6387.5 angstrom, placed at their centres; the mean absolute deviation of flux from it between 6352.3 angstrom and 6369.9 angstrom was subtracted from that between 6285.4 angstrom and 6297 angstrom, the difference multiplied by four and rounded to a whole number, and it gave 30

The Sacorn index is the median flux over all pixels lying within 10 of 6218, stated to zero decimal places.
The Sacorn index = 156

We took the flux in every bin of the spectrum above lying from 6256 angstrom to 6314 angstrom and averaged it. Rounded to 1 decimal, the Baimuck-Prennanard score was 155.9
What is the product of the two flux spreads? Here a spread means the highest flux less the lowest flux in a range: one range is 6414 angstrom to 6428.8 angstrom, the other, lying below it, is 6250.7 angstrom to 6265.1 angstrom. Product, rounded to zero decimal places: 259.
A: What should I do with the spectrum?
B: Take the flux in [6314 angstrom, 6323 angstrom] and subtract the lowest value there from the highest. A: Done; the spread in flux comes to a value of 20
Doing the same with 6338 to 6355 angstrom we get 16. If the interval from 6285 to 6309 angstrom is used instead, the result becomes 35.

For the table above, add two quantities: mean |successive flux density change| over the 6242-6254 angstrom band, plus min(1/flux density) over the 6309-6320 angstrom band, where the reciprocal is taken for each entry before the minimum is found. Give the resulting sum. 18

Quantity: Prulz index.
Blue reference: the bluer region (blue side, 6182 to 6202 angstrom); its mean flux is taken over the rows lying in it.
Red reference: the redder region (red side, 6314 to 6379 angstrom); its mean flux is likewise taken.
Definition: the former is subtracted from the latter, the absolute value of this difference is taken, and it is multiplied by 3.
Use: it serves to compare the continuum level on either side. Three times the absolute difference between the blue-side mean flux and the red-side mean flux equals 26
